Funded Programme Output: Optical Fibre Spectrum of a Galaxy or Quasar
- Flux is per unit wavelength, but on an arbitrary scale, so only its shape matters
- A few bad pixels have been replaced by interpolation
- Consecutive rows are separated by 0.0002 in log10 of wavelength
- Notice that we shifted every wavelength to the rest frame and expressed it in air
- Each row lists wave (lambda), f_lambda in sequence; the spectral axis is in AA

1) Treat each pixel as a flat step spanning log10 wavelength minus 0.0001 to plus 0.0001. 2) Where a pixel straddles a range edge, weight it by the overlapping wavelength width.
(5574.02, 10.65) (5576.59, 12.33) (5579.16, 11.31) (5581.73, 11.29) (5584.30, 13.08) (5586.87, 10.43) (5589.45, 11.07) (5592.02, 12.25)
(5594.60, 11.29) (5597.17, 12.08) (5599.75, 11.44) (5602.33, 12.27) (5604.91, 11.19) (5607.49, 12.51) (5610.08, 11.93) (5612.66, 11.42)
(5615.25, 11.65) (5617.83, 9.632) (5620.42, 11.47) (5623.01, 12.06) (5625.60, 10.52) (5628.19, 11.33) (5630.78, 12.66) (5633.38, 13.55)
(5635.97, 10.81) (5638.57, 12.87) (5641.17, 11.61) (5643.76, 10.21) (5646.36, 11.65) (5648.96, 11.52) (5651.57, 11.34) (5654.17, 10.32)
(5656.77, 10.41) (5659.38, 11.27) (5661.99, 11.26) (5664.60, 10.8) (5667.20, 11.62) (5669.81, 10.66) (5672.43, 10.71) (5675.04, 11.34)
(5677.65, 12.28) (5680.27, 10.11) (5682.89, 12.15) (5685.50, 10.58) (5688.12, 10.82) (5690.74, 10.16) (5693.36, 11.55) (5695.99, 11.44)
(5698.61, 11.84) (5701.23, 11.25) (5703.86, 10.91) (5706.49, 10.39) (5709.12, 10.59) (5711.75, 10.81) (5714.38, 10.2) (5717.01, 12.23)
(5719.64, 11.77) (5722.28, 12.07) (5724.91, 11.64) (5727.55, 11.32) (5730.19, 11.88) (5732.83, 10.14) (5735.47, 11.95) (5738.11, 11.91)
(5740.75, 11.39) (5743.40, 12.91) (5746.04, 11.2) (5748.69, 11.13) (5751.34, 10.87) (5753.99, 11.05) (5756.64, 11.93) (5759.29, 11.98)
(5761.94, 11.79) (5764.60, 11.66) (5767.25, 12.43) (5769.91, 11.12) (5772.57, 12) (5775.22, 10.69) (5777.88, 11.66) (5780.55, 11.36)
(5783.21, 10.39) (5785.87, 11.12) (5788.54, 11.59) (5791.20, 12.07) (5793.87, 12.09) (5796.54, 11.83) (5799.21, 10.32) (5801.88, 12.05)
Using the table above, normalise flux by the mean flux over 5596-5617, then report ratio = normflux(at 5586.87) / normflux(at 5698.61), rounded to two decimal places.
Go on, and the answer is 0.88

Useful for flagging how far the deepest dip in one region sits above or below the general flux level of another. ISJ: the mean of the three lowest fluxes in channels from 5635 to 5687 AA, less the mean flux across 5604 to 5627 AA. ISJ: -1.16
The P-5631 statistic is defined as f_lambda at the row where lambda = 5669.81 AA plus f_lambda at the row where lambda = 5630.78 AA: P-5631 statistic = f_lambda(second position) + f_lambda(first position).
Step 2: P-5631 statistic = 23.3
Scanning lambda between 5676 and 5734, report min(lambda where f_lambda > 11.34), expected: 5677.65 AA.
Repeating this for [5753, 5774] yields 5756.64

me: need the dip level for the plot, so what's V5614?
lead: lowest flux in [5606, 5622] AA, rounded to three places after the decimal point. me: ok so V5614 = 9.632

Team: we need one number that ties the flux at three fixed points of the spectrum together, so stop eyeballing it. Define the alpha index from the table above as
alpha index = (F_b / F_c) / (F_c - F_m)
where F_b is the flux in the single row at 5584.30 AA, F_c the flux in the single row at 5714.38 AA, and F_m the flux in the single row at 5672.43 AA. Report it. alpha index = -2.5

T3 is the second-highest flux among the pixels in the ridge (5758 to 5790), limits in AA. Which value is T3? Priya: 12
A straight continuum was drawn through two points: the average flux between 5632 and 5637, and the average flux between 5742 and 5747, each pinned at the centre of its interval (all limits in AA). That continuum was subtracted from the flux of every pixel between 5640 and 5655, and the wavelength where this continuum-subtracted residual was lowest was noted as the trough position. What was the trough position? 5643.76 AA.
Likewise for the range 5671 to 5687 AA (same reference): 5680.27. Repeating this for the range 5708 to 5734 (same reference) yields 5732.83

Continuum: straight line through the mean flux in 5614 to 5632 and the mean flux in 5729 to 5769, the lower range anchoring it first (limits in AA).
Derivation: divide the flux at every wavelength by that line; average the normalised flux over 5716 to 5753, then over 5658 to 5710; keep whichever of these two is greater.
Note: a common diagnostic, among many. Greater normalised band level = 1.00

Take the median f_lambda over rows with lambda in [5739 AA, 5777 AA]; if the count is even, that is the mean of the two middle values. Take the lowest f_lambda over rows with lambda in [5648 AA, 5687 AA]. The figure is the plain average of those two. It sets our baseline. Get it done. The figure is 10.8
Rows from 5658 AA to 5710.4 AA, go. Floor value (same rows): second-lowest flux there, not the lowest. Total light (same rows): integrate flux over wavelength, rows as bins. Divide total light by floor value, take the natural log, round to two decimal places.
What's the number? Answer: 4.05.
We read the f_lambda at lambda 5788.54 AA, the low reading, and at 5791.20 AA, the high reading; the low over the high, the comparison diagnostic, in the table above 0.96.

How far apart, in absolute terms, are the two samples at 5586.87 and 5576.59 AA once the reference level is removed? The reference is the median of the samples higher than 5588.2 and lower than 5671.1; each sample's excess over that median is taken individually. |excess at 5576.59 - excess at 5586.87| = 1.90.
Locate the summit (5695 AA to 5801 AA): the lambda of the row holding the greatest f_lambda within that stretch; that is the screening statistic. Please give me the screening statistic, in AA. 5743.40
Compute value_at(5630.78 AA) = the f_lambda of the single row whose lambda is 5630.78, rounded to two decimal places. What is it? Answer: 12.66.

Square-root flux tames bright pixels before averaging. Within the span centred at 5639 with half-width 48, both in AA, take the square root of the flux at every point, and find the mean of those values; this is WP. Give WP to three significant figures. 3.38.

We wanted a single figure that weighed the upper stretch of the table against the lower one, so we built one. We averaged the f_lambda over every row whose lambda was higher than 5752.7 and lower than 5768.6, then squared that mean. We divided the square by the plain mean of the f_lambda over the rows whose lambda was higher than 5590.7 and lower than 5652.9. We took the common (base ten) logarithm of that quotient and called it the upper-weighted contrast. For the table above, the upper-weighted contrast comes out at 1.08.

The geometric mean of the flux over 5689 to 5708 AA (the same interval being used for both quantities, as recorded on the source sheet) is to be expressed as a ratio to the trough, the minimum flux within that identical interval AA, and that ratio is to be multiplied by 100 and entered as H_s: 109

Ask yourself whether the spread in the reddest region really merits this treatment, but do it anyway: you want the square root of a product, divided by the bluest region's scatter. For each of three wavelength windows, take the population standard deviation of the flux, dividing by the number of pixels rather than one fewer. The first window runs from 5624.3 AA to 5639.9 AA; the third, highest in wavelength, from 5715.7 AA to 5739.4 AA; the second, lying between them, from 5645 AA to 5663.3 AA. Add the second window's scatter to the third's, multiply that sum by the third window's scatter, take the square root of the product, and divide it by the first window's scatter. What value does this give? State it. 0.71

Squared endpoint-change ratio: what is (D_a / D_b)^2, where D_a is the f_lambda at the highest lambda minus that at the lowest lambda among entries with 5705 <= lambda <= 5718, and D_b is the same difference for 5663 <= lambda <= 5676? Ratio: 12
